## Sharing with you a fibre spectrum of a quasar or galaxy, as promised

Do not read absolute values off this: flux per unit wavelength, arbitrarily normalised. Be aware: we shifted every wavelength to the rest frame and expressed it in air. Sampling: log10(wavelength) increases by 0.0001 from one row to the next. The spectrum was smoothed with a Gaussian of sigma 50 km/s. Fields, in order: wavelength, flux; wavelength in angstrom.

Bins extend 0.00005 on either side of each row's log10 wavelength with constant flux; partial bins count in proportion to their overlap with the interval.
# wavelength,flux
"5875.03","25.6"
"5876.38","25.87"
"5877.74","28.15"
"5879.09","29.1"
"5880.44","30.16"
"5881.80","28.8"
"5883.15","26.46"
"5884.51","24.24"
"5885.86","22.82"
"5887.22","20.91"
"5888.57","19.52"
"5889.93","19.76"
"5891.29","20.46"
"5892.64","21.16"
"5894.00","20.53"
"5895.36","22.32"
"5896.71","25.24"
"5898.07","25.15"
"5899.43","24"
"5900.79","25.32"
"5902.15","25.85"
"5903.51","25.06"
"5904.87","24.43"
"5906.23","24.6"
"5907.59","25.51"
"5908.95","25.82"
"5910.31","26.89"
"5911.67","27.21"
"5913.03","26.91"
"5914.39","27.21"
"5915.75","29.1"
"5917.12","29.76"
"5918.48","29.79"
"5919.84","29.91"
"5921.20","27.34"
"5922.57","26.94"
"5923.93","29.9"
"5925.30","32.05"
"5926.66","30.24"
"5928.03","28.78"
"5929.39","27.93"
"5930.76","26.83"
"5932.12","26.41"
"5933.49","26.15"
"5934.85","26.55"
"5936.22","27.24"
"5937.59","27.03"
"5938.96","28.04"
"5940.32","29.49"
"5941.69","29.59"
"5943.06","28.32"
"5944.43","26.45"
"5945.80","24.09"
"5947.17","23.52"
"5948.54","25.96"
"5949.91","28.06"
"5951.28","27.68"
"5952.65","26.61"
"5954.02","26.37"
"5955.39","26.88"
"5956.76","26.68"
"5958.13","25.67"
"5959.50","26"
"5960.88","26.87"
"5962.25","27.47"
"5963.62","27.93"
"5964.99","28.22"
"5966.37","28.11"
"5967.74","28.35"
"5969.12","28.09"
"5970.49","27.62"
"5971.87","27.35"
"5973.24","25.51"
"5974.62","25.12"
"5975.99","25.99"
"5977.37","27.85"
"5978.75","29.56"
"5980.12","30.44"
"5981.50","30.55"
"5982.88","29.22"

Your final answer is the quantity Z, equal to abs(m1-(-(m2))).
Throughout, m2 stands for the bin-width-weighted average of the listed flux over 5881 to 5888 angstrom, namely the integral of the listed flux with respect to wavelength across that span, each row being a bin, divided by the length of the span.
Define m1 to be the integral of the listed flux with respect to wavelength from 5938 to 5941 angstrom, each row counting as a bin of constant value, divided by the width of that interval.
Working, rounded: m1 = 28.7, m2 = 25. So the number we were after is 53.3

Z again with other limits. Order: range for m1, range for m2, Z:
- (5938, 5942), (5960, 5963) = 56.0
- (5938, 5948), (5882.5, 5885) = 52.4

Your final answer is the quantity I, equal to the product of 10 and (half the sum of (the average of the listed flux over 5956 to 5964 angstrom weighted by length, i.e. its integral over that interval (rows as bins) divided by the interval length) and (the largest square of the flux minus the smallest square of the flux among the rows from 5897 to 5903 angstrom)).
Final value 595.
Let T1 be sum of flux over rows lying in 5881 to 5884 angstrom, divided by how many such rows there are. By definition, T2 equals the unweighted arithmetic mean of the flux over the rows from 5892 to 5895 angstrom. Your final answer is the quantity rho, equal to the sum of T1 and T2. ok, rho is 48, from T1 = 28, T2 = 20.8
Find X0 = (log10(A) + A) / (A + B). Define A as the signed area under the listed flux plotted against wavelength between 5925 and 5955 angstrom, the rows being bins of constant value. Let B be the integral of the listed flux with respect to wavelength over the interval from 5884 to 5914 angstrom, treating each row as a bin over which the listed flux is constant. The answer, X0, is 0.536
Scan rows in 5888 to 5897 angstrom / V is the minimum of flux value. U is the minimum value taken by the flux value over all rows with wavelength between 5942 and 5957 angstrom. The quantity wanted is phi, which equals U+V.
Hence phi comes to 43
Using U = 23.52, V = 19.52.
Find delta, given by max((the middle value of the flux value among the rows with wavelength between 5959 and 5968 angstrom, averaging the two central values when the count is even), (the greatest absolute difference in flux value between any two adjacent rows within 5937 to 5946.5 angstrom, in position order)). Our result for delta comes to 27.9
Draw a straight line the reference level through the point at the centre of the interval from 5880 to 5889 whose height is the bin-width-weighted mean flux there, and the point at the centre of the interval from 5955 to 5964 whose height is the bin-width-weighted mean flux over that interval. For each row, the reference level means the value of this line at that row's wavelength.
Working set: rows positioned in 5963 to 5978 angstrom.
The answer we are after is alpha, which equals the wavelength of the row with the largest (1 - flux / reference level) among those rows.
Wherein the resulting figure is 5974.62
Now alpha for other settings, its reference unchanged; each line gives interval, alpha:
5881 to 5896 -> 5888.57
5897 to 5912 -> 5899.43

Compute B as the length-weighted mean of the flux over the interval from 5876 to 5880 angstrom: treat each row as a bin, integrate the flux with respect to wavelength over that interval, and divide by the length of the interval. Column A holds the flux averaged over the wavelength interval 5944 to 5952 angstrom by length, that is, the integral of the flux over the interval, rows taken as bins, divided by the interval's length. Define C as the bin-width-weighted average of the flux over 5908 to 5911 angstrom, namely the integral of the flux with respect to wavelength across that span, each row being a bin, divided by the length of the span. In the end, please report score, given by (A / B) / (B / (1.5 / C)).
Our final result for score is 0.0019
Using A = 25.9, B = 28.0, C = 26.3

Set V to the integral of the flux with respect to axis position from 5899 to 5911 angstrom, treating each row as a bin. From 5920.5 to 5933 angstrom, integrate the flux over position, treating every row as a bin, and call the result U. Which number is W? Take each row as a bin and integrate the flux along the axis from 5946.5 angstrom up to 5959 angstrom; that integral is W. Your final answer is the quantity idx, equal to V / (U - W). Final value 12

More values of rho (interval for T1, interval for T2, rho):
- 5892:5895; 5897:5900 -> 45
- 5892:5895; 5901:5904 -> 46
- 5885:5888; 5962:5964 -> 50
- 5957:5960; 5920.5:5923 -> 53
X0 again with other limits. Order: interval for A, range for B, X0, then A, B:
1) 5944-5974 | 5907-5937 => 0.491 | 804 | 838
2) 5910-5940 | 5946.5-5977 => 0.509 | 844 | 819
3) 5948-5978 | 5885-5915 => 0.532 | 811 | 718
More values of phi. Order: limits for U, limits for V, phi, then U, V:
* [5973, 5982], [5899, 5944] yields 49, 25.12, 24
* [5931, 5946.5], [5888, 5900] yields 44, 24.09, 19.52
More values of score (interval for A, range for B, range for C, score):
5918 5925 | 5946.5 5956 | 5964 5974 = 0.0022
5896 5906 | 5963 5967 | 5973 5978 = 0.0018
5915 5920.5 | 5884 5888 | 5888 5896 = 0.0042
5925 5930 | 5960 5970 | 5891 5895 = 0.0028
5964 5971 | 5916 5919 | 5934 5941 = 0.0017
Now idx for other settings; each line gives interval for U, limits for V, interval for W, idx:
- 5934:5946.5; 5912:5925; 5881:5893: 5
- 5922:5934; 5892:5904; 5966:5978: 18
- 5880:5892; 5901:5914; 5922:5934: -6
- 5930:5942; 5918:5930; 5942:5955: -24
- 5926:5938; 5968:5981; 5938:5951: -16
